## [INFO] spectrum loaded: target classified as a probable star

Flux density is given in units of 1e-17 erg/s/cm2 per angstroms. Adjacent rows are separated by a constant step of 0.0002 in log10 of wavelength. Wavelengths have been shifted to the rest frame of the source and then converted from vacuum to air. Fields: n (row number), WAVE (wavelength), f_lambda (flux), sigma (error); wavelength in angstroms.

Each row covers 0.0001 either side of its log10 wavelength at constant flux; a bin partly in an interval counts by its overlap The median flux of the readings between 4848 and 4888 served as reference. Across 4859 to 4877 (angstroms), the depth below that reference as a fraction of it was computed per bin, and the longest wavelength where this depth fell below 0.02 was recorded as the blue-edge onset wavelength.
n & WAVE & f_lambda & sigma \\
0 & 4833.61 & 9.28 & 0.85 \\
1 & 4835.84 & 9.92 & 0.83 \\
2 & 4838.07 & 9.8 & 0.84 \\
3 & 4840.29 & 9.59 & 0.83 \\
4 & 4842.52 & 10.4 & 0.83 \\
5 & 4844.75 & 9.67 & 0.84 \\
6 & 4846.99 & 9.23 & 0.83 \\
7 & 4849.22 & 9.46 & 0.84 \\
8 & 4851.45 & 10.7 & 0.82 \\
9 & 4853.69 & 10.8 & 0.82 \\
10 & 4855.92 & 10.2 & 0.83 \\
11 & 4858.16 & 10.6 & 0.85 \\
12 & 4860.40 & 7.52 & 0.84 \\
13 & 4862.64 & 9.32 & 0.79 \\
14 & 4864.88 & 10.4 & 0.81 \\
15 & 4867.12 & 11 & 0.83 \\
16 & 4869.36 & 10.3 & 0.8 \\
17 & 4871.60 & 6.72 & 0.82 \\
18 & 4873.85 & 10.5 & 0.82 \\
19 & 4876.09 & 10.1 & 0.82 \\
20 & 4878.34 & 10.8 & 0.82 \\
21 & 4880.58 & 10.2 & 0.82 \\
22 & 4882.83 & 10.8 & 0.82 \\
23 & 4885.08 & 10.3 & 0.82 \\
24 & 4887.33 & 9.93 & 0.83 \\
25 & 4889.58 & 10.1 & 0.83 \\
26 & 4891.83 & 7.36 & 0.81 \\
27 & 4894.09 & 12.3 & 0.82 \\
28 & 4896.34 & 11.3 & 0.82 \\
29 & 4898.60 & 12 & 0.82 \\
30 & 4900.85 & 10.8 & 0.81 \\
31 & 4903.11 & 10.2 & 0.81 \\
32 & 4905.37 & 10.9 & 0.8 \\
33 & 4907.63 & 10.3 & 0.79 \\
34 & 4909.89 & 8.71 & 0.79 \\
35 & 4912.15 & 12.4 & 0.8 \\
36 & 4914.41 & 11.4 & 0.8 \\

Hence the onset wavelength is 4876.09 angstroms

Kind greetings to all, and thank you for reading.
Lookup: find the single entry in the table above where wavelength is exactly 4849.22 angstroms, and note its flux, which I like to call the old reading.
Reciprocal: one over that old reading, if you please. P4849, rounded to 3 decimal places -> 0.106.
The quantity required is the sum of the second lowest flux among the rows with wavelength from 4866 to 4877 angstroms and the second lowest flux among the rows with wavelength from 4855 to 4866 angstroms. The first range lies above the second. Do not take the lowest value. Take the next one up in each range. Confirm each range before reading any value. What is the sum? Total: 19.4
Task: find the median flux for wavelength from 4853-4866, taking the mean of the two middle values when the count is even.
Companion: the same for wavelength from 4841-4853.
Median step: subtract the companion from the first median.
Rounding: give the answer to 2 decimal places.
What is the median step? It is 0.63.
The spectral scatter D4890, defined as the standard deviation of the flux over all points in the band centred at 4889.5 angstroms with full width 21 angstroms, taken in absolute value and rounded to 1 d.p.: 1.4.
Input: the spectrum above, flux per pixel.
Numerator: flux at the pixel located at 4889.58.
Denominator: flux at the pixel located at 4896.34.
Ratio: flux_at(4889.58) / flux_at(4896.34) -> 0.89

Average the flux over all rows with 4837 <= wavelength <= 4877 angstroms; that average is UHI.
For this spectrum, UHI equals 9.8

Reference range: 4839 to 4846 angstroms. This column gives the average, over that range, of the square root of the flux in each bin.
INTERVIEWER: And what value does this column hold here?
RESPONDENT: 3.14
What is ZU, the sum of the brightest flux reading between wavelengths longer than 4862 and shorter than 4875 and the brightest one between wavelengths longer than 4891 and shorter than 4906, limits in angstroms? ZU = 23.30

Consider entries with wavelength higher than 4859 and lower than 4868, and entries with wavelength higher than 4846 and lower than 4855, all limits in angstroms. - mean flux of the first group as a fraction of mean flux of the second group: 0.95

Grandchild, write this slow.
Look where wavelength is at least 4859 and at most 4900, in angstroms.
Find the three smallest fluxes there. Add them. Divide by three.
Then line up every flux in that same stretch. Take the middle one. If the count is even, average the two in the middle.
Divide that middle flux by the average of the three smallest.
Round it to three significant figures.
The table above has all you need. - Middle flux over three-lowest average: 1.43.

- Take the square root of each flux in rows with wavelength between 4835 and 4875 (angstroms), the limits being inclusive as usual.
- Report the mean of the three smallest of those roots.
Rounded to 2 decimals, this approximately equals 2.79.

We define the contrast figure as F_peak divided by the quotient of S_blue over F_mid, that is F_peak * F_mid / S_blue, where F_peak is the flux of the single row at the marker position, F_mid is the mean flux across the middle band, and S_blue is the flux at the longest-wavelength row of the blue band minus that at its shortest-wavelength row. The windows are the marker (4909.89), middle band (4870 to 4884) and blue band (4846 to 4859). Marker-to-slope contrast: 63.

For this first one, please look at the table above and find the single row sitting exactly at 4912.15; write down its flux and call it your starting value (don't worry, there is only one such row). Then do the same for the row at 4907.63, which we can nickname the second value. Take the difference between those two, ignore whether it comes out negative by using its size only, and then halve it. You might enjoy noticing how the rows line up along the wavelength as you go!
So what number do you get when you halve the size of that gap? 1.05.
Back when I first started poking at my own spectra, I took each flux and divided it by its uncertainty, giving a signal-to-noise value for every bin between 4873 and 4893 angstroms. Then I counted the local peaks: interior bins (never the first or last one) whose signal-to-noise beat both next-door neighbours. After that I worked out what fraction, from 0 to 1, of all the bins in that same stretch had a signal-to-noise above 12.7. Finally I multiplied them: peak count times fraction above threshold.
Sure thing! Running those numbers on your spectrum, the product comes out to 1.0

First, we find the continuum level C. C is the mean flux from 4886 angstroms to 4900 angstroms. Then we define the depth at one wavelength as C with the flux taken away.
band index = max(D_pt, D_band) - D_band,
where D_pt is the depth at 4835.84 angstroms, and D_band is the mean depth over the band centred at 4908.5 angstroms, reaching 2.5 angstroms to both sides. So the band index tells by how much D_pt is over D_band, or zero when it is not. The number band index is 0.00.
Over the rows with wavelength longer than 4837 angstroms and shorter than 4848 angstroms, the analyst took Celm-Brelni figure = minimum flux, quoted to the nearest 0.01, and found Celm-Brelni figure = 9.23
